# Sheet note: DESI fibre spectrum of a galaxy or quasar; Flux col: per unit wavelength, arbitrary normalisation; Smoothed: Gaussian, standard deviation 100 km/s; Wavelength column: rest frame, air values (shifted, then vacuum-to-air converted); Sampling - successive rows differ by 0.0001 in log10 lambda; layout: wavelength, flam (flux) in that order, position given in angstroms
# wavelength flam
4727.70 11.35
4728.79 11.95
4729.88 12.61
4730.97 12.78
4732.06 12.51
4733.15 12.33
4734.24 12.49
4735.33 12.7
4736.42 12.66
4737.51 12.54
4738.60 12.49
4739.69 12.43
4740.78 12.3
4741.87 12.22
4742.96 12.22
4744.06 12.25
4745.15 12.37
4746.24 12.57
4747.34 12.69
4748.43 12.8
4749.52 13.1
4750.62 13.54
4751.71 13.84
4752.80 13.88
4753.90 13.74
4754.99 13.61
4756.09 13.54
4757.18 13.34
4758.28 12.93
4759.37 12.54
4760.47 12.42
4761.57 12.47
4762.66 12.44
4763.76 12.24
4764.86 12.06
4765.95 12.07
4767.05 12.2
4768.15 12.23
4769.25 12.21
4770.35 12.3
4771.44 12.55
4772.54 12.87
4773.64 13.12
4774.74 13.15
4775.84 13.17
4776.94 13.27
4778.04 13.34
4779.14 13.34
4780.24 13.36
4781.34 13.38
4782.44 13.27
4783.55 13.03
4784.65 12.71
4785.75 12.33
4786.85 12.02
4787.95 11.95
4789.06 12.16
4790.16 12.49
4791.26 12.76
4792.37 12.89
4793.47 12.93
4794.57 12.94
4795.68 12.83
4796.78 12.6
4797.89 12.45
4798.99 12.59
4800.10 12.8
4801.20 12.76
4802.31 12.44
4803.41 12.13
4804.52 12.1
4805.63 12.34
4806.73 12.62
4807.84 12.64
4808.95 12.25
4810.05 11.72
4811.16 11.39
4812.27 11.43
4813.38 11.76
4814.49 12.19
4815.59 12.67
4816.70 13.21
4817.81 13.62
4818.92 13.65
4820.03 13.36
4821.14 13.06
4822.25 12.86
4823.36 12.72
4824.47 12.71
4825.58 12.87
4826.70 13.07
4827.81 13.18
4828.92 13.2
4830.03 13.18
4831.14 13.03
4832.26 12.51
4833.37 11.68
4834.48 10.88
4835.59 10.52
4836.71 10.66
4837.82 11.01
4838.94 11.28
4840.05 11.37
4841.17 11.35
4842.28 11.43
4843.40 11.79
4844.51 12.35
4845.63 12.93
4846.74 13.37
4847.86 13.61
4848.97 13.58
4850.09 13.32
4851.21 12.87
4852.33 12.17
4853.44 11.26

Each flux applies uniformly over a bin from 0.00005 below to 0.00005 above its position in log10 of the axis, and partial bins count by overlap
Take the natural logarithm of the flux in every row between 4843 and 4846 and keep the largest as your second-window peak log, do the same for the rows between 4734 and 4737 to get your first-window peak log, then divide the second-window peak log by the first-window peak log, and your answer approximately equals 1.01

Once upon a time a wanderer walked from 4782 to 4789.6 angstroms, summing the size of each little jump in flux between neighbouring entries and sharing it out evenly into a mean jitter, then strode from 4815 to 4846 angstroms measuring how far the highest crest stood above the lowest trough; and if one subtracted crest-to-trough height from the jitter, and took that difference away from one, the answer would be 3.9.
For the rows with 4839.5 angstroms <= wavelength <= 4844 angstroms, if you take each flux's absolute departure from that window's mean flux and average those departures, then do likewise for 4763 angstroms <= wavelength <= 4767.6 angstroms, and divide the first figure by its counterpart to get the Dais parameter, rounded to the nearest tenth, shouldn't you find 2.0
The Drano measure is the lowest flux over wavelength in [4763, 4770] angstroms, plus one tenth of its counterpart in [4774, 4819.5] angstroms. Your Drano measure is 13.2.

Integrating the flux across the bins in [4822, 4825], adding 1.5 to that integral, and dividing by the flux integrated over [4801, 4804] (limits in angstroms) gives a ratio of 1.07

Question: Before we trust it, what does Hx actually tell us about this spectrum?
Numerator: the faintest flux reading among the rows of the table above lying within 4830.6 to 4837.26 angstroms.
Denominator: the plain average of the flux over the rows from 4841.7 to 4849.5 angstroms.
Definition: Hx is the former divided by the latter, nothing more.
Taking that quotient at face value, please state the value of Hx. 0.83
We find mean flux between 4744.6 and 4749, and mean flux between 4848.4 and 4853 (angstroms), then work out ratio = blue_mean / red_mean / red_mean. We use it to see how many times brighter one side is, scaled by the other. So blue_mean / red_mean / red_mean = 0.075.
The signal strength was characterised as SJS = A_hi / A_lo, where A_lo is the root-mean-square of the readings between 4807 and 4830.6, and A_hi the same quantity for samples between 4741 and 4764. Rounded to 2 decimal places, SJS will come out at 1.01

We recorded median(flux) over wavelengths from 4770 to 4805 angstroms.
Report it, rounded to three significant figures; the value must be 12.8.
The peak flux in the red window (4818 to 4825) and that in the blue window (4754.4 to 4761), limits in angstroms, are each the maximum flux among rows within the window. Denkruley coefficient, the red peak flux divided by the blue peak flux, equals 1.00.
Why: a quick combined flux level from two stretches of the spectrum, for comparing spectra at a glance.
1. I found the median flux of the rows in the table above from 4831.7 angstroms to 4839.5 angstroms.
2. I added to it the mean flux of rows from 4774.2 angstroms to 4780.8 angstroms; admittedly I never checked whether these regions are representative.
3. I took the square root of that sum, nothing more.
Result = 4.928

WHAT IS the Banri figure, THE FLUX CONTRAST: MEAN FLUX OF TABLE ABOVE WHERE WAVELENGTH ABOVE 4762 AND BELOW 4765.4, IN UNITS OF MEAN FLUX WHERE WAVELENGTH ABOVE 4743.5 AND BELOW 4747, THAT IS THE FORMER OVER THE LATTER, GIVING 0.99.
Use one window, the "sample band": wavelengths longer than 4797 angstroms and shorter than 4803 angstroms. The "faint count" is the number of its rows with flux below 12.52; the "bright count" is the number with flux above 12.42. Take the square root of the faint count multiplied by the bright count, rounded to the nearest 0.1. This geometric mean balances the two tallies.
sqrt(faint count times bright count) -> 3.2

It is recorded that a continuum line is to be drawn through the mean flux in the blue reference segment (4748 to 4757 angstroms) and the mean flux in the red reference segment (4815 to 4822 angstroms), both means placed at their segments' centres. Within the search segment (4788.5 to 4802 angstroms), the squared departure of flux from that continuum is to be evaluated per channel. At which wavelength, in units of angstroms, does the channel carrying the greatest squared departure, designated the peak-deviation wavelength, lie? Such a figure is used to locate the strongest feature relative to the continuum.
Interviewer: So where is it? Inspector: 4789.06 angstroms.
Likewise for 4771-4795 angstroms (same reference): 4787.95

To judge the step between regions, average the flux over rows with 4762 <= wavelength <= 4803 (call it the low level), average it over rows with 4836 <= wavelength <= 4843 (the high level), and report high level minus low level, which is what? -1.5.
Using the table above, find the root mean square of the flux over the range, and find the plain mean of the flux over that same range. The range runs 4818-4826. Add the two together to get 26.1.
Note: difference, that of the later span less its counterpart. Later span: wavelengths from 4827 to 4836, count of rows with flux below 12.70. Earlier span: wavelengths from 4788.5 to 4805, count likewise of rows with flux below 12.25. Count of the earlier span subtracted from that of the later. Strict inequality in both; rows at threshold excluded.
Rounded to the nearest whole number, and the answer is 1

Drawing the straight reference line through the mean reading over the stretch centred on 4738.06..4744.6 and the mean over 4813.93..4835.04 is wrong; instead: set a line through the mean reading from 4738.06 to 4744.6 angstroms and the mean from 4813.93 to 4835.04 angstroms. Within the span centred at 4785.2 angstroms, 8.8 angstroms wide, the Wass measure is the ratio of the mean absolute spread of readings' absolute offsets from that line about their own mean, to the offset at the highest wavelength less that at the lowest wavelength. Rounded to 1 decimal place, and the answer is -0.5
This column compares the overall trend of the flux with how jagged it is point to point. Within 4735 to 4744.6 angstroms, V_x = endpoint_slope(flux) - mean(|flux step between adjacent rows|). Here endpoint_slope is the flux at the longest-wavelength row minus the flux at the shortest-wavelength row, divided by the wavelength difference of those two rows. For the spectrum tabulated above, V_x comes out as -0.12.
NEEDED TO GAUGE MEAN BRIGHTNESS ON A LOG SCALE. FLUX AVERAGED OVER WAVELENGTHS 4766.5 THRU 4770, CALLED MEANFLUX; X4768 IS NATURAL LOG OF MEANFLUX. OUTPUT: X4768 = 2.50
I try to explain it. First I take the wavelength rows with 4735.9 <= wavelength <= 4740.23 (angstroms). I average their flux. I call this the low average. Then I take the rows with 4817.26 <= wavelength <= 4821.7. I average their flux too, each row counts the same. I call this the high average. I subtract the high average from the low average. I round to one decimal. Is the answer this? -0.9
